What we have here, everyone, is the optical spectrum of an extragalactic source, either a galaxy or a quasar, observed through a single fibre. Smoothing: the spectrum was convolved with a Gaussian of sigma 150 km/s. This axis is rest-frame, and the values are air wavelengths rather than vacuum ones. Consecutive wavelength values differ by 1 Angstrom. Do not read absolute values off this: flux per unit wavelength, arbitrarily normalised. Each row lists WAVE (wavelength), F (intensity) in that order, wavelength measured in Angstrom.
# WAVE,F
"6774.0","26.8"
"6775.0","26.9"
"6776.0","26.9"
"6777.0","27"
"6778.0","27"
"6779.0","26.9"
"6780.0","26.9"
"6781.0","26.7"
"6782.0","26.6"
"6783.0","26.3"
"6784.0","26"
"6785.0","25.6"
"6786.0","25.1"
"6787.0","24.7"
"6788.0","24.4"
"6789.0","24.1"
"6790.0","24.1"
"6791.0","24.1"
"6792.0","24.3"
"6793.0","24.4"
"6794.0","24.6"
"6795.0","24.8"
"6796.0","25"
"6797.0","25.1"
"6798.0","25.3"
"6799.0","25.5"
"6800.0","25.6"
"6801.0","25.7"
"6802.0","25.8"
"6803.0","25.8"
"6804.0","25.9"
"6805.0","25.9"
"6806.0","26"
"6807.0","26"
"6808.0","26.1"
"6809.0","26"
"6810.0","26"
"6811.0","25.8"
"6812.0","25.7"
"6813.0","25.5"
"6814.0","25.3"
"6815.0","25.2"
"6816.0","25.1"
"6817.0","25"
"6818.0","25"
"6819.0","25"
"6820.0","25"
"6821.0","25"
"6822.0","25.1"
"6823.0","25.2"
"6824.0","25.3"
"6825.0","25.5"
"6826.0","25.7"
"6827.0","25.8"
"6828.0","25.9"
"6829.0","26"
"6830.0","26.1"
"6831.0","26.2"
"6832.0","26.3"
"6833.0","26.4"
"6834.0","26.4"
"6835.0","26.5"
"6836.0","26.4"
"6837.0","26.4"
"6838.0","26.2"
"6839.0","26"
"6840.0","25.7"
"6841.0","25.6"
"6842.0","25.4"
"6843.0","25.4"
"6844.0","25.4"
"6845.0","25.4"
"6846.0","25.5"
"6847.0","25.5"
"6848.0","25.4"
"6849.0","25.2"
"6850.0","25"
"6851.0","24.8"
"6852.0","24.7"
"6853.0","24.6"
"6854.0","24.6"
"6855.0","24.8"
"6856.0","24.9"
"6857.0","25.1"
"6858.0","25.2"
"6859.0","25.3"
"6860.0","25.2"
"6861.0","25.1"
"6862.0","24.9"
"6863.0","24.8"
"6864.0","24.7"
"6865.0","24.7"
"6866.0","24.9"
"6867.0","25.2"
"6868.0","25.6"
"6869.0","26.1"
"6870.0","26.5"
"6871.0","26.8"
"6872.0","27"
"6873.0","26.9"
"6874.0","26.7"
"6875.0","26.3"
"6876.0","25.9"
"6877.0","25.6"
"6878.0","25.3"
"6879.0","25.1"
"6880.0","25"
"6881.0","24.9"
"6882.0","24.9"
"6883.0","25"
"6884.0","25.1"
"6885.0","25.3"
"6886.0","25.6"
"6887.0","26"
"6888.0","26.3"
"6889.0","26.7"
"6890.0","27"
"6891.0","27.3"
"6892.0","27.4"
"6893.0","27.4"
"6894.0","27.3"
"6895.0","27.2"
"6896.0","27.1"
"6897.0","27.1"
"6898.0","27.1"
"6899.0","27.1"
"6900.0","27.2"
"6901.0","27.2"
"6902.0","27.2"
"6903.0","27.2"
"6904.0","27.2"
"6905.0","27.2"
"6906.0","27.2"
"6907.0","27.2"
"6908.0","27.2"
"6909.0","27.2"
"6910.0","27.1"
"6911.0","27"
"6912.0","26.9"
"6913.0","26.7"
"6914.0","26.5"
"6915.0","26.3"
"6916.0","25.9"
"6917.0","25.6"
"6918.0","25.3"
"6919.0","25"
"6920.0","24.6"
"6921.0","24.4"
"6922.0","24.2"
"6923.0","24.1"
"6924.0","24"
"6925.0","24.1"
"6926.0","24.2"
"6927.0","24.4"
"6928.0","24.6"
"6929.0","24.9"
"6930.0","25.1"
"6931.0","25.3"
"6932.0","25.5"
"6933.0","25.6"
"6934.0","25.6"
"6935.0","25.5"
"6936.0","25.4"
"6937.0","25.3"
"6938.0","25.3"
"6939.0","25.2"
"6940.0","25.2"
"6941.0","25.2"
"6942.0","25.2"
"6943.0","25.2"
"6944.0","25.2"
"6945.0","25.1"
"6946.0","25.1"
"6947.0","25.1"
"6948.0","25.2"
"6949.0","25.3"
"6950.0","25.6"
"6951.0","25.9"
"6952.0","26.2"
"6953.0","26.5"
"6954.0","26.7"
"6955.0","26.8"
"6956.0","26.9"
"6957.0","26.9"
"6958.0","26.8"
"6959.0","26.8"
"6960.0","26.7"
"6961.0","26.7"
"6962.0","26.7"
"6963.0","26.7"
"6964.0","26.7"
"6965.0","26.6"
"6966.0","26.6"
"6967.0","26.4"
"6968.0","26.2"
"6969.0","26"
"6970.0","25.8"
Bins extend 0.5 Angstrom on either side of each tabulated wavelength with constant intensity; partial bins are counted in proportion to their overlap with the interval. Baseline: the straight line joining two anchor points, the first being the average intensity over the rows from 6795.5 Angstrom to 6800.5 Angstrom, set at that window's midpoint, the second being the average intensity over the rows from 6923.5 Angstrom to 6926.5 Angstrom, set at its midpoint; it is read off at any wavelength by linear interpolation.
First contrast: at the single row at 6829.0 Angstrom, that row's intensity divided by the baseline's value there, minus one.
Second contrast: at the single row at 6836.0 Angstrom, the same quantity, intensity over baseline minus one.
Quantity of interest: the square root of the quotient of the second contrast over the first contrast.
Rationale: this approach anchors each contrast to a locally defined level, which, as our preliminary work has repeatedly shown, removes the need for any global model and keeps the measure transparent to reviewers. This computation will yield 1.2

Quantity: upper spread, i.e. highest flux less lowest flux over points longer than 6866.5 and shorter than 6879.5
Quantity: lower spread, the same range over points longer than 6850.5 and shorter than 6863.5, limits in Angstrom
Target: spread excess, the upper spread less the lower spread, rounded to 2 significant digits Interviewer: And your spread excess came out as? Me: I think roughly 1.2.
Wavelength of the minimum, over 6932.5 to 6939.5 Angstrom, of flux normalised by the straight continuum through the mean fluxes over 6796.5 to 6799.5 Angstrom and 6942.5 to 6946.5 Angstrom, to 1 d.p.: 6939.0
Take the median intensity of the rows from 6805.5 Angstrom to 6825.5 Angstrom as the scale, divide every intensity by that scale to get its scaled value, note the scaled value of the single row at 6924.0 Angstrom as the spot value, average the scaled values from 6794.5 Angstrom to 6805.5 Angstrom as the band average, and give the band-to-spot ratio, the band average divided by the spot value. 1.06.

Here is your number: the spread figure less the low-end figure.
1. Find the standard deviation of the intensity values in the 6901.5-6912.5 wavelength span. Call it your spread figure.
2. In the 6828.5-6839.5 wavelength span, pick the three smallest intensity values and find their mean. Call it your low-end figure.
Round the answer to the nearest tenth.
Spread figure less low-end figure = -25.9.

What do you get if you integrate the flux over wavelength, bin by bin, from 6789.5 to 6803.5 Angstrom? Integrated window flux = 350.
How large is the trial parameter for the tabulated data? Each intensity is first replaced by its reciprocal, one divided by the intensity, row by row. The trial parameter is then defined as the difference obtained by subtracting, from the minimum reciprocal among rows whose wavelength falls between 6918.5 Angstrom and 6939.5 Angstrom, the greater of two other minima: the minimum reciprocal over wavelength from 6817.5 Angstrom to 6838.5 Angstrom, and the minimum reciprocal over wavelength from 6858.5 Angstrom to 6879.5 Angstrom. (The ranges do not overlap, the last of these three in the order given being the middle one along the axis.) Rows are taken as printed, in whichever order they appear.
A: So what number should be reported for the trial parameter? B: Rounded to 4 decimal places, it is 0.0013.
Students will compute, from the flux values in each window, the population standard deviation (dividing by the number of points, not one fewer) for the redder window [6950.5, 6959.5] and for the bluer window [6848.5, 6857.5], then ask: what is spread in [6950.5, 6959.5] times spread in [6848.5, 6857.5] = 0.066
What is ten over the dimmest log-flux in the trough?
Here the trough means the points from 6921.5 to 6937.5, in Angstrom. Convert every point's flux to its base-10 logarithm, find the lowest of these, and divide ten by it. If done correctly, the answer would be 7.25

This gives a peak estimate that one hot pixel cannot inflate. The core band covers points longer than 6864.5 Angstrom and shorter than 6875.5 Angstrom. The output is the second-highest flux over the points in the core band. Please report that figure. 26.9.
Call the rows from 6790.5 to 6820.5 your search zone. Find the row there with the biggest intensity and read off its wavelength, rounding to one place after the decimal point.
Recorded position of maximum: 6808.0 Angstrom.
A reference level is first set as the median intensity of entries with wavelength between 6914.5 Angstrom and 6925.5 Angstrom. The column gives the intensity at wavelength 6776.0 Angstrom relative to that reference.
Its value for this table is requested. 2.3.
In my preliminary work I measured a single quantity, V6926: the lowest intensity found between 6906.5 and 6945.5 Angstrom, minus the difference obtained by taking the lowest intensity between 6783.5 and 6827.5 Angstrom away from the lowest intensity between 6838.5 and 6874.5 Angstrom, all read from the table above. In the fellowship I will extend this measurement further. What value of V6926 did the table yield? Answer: 23.5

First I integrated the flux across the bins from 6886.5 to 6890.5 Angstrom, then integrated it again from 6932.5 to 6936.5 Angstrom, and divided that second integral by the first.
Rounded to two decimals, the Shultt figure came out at 0.96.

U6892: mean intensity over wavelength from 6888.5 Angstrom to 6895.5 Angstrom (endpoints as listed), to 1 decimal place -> 27.2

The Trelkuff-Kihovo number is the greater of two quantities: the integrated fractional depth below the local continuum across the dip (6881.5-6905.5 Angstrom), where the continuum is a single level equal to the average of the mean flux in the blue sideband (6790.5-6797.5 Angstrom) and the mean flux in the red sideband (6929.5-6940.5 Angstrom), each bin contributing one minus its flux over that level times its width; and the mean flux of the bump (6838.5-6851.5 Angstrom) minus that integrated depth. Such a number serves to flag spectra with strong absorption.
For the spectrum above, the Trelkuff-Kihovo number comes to 27.0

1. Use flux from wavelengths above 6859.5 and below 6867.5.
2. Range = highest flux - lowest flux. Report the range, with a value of 0.50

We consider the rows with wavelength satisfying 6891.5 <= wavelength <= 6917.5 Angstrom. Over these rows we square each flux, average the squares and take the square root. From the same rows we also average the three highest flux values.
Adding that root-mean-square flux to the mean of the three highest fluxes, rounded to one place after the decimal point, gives 54.4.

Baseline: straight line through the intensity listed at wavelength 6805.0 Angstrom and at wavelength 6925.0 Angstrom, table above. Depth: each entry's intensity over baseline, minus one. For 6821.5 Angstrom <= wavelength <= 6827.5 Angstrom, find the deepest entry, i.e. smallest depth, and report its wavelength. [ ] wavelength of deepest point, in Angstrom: 6822.0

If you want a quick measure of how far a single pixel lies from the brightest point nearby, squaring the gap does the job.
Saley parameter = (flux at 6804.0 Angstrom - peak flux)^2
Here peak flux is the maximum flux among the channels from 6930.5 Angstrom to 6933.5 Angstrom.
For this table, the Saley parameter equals 0.1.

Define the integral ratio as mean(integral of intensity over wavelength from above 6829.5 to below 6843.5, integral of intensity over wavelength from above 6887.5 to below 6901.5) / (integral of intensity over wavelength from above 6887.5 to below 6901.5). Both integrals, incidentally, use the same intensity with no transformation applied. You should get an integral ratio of 0.98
